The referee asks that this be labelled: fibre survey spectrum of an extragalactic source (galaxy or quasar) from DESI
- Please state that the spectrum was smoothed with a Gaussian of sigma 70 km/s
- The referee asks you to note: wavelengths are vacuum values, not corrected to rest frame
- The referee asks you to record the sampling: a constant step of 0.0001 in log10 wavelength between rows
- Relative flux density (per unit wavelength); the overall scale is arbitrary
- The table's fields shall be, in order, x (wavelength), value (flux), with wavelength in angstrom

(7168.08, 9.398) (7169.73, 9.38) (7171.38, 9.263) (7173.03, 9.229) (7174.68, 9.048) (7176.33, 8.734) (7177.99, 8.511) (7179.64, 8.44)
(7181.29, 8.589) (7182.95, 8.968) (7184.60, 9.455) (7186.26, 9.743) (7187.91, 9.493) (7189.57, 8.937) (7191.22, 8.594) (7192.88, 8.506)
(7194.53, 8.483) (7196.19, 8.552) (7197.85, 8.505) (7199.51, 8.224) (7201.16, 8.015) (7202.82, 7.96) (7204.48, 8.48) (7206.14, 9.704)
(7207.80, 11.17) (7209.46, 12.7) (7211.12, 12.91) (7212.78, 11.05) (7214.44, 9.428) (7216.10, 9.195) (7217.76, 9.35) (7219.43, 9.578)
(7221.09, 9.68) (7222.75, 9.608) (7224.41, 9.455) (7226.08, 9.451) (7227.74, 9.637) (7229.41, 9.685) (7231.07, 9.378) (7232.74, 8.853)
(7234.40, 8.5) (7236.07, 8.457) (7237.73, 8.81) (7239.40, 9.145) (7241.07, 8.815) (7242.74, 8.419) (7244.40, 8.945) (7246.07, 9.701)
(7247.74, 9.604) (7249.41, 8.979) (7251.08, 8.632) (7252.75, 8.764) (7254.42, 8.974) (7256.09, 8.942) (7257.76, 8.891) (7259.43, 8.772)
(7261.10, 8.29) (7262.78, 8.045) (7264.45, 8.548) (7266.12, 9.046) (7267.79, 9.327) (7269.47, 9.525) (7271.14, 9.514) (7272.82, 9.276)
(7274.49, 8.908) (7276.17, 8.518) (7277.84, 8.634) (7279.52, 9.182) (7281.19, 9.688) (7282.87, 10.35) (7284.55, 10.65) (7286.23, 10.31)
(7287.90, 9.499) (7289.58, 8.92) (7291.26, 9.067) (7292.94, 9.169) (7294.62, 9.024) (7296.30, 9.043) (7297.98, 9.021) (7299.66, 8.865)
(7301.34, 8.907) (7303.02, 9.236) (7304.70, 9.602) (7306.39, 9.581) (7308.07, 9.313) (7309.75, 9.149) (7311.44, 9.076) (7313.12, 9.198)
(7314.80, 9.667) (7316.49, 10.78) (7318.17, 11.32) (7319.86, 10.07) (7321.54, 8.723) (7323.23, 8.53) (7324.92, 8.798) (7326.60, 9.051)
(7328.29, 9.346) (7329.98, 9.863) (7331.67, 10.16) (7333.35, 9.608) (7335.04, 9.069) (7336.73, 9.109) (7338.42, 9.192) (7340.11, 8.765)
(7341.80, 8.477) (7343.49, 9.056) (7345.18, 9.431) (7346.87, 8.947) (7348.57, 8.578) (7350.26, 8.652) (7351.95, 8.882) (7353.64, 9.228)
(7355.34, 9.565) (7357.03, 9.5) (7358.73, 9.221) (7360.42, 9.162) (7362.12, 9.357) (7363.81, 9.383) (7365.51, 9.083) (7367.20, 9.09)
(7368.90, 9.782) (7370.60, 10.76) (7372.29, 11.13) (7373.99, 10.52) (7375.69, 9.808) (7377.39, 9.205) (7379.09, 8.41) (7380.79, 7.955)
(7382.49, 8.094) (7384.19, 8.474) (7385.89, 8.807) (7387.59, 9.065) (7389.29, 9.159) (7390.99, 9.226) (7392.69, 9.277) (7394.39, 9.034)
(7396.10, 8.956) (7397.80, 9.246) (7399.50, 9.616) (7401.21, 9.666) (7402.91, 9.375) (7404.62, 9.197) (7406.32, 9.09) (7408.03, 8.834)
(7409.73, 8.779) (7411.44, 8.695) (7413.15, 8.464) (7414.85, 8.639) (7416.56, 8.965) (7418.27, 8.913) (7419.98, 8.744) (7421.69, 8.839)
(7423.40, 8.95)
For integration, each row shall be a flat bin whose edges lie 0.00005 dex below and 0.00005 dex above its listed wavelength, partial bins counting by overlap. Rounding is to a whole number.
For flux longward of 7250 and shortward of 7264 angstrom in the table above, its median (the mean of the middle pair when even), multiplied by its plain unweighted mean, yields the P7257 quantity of 76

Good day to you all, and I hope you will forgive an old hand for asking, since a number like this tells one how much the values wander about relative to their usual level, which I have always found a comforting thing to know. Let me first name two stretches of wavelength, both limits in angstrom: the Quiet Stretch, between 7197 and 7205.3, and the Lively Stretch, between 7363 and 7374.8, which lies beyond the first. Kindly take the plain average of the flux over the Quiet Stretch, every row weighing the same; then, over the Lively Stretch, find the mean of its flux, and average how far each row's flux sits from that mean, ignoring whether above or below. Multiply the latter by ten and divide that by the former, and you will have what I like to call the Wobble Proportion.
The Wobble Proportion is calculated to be 0.87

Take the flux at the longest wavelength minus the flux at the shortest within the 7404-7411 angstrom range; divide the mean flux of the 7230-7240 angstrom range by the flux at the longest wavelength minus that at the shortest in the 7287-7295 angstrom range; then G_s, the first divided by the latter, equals 0.02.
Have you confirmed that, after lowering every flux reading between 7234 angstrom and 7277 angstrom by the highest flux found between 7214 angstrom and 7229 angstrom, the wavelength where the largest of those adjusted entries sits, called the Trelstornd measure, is 7246.07 angstrom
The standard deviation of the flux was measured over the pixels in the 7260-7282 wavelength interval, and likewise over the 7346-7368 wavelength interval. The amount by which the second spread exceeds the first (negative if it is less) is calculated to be -0.2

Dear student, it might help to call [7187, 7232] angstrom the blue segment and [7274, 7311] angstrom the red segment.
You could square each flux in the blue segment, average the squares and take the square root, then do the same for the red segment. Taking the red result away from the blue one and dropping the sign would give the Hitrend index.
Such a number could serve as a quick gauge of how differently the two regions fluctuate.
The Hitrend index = 0.23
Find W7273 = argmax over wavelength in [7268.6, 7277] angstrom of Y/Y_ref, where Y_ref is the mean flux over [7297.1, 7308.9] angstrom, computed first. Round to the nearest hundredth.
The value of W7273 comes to 7269.47 angstrom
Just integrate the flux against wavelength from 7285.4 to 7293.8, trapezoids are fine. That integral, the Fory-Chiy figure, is 79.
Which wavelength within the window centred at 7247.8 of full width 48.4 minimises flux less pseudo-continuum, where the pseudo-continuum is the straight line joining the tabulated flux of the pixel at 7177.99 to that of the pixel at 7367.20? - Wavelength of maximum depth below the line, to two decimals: 7262.78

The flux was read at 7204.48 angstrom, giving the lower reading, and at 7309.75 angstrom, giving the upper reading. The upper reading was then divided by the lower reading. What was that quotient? 1.08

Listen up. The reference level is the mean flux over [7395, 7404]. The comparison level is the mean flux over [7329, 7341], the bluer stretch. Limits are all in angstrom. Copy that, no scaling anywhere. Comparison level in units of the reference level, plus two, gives 3.00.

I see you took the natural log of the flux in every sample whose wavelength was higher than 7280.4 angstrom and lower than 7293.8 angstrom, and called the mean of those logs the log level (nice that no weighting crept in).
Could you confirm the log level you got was 2.27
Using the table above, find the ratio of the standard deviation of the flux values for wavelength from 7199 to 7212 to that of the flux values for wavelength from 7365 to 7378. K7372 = 2.6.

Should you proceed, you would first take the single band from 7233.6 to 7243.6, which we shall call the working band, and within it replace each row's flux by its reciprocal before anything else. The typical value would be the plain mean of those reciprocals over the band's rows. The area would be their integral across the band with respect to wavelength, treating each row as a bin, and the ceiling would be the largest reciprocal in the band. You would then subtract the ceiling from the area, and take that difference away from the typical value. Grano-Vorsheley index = -0.918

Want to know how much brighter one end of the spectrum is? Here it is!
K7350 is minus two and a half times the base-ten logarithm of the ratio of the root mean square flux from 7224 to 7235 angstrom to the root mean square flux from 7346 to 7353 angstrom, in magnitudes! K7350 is -0.06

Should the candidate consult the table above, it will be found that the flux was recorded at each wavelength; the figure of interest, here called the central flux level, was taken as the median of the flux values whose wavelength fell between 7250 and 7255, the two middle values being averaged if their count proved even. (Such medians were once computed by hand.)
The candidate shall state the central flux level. 8.8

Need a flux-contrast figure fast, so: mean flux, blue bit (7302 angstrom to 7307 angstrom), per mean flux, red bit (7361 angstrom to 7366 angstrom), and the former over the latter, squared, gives 1.04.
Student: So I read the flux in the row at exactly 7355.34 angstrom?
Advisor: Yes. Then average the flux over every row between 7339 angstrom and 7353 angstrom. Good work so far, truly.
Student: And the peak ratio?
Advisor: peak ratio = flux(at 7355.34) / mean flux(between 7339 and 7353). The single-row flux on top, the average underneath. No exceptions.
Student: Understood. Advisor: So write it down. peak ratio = 1.08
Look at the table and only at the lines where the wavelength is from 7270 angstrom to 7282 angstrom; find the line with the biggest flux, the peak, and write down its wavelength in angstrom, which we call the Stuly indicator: 7281.19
